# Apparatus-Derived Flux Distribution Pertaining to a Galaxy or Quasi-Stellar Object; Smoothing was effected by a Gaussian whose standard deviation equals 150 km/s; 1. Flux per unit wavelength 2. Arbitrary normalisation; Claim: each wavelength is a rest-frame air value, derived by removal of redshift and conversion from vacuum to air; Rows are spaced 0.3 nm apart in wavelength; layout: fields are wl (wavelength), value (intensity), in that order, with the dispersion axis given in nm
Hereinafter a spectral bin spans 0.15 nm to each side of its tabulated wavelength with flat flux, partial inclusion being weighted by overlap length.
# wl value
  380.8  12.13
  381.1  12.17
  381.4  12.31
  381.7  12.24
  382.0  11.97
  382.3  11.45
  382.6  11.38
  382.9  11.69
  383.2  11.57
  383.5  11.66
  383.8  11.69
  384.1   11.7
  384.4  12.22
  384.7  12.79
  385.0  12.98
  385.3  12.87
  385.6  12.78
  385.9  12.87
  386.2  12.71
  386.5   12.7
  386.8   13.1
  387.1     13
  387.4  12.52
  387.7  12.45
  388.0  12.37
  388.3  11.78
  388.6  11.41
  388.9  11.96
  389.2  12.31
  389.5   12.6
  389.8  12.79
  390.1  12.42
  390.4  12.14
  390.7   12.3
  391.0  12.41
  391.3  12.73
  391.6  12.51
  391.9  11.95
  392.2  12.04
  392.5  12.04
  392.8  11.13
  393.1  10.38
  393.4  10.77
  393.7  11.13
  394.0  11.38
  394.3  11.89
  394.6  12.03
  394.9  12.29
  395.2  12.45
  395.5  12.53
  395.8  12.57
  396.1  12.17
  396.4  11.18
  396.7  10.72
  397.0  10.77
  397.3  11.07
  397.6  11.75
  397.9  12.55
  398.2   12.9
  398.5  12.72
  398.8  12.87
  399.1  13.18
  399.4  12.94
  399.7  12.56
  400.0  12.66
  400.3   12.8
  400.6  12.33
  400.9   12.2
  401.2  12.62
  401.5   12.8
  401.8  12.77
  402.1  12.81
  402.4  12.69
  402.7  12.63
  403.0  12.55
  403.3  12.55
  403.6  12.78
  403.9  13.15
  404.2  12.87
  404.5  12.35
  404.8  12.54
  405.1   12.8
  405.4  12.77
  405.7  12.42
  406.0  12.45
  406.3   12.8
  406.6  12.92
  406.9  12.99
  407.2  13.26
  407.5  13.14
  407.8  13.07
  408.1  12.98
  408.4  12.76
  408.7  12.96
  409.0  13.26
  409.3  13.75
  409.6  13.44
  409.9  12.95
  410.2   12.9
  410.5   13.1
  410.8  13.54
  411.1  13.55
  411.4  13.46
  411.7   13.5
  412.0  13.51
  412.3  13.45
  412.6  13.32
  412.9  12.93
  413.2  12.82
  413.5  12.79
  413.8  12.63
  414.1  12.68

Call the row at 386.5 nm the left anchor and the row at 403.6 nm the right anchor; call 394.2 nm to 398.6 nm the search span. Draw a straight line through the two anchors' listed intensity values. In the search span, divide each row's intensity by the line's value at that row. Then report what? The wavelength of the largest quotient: 398.2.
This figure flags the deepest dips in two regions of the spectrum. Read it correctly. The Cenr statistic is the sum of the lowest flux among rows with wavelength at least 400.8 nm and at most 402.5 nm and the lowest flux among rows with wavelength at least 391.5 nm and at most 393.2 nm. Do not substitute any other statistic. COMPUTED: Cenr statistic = 22.6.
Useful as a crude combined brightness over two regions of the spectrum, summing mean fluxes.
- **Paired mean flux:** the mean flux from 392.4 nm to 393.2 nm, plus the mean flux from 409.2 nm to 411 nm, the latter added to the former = 24.5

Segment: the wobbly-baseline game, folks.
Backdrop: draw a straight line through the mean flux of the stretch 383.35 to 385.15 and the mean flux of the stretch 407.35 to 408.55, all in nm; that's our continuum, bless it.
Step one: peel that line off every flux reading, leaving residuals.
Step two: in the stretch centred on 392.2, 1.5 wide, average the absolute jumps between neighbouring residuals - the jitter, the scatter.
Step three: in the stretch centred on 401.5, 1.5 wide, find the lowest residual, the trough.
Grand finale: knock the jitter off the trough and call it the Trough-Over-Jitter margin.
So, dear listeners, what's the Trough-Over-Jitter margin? -0.94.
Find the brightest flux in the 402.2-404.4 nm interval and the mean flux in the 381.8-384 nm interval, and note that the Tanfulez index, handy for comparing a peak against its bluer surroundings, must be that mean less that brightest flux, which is -1.5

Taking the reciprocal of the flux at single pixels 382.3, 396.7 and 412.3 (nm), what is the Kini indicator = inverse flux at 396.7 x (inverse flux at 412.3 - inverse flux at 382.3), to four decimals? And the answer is -0.0012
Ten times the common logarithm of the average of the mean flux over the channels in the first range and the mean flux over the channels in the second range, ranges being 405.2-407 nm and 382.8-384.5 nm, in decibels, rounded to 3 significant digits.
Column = 10.9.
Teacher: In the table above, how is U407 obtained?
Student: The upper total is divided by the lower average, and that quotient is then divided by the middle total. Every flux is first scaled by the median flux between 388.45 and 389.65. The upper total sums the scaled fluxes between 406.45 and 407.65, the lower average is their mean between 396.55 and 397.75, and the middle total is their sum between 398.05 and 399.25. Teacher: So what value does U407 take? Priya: 1.11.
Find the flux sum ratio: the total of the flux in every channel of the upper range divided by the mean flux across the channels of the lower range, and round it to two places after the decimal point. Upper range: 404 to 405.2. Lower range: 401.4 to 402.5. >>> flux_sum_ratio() 3.96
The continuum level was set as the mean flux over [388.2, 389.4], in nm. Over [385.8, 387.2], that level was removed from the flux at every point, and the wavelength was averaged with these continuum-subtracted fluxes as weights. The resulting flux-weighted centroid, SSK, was 386.54 nm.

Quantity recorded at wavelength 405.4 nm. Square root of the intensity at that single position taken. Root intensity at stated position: 3.57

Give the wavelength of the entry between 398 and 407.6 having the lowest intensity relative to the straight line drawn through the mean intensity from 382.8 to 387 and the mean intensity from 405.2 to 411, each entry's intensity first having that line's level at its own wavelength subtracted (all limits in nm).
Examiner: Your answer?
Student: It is 400.9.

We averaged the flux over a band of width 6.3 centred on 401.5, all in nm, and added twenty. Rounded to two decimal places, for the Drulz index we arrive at 32.71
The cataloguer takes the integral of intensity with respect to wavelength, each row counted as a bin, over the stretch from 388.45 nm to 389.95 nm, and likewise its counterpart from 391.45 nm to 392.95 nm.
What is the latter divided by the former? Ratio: 0.98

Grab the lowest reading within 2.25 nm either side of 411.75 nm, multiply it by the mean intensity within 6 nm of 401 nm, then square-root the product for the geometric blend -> 12.6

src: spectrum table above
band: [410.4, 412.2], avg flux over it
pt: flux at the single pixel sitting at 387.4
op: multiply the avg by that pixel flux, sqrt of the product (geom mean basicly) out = 13.0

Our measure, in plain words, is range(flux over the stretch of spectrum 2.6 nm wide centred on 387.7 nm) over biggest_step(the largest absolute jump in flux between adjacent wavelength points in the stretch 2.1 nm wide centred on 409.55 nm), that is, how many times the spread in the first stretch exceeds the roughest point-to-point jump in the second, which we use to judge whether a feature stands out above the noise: 3.4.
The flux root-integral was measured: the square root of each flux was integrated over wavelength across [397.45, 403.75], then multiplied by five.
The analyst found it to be 112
